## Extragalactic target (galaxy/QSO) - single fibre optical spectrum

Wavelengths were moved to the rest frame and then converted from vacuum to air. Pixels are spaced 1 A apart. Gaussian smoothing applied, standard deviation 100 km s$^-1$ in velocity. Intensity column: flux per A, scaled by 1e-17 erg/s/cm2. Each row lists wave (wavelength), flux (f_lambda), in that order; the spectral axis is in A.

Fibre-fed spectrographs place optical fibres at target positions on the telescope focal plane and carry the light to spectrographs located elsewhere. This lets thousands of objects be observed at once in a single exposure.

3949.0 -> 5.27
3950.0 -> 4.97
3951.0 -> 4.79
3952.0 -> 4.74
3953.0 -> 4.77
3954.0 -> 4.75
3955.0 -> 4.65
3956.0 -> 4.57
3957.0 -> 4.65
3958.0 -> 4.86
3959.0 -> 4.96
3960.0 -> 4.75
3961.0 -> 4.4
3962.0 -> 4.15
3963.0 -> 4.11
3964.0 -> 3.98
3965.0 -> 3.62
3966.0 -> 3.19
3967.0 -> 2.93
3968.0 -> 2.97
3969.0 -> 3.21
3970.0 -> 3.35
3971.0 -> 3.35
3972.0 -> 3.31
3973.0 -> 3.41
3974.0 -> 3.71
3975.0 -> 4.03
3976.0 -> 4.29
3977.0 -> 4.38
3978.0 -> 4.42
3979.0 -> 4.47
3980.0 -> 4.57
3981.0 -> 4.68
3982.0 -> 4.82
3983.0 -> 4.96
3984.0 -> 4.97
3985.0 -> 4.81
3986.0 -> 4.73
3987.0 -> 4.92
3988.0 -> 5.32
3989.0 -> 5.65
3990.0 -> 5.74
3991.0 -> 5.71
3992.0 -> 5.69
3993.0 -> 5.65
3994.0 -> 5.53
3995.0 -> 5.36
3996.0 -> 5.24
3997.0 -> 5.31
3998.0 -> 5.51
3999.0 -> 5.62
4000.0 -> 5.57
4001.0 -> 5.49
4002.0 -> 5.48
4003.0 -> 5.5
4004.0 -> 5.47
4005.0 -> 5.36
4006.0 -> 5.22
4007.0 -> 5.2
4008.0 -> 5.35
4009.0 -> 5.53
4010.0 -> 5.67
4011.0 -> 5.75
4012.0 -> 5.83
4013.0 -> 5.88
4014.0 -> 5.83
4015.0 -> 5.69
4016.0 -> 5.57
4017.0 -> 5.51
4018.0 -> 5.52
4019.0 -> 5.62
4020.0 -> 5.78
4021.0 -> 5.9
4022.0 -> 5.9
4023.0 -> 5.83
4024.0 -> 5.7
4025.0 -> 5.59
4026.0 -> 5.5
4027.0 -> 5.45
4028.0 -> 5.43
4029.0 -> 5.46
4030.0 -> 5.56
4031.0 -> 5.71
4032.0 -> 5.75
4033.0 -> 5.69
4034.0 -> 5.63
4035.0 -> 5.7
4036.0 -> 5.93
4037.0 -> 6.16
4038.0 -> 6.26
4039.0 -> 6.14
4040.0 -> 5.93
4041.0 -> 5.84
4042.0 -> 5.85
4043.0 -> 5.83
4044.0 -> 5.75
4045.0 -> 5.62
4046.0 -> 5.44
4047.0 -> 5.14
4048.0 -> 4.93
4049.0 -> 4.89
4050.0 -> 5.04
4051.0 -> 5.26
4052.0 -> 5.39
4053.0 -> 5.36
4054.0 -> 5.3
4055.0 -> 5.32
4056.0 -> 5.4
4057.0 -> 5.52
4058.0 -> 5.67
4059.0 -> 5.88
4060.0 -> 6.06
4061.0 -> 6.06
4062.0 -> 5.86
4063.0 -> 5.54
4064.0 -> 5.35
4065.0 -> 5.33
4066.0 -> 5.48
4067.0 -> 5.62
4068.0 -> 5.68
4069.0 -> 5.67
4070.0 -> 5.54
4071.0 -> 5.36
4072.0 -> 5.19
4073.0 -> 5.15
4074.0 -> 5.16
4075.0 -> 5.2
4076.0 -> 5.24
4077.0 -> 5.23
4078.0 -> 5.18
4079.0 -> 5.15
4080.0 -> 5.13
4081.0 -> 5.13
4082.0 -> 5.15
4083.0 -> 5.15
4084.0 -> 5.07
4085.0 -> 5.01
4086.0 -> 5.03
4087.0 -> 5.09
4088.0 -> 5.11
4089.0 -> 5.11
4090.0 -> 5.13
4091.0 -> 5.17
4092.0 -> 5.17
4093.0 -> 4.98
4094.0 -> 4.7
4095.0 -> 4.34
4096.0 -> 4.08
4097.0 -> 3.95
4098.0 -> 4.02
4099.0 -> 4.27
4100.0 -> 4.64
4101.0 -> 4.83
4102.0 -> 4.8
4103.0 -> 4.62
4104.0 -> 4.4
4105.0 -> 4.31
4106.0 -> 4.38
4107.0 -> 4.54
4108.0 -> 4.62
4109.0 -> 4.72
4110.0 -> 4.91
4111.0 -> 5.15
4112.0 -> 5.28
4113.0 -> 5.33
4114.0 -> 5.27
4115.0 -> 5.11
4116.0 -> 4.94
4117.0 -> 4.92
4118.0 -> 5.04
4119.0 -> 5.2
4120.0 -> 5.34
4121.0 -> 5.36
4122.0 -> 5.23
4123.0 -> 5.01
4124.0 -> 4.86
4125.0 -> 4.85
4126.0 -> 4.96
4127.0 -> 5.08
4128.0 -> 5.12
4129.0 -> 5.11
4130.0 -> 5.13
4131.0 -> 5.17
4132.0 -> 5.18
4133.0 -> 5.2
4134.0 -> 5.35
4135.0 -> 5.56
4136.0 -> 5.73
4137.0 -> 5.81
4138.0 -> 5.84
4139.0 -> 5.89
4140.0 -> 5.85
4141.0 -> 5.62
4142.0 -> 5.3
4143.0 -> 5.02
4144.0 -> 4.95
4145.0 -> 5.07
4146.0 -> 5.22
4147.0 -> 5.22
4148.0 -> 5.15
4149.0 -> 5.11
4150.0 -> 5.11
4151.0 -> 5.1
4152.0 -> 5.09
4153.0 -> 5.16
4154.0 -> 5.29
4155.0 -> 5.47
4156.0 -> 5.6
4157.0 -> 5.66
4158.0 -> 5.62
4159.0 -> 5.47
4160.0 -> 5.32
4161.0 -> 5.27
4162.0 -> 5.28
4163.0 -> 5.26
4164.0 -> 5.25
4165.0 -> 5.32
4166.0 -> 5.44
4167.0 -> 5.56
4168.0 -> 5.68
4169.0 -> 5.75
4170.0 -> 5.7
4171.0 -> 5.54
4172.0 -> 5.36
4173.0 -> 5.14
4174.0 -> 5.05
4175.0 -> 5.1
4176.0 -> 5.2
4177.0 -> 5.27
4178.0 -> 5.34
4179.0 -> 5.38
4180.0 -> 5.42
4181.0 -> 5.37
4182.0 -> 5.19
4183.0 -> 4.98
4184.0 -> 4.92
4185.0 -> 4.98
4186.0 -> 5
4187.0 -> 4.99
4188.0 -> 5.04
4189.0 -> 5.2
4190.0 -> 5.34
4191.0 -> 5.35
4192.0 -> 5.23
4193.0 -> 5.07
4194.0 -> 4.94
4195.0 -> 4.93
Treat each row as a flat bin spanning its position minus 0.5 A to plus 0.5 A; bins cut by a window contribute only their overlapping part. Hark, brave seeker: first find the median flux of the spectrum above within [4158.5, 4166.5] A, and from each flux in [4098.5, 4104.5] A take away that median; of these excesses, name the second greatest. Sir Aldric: -0.50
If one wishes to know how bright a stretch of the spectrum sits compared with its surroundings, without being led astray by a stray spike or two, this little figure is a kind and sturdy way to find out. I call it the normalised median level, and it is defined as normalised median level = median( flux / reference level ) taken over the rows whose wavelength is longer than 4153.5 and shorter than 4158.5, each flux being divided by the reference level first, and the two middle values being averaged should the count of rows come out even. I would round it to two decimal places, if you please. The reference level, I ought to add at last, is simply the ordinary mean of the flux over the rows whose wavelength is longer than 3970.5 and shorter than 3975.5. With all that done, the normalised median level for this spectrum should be 1.57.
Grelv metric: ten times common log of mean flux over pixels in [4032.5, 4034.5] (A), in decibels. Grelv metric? 7.5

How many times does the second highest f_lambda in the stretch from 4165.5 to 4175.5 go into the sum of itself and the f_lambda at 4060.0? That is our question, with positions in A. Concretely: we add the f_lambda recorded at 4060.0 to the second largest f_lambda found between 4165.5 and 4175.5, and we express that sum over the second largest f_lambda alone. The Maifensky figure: 2.06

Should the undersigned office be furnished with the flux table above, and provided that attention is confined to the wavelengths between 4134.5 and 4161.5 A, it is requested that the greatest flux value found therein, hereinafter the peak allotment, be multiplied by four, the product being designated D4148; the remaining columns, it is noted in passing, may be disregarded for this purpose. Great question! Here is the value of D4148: 24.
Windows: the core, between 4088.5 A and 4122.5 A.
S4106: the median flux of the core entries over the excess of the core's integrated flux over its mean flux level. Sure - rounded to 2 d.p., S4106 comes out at 0.03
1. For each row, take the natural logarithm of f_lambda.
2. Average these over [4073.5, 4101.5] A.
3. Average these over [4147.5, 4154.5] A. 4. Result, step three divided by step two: 1.03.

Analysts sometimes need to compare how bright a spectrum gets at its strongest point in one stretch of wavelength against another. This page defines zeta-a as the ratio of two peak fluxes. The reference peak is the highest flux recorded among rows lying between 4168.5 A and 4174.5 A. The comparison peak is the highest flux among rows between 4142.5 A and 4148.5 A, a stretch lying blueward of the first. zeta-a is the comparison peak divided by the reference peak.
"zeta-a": 0.91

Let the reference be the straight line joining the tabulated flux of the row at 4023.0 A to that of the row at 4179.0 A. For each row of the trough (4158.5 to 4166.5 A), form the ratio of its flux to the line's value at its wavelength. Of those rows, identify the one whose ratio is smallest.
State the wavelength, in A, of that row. 4164.0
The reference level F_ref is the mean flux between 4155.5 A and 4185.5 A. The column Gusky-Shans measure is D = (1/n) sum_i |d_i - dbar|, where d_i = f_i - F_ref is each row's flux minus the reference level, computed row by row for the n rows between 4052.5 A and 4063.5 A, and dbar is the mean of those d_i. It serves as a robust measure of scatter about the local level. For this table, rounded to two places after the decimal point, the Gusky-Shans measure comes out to 0.25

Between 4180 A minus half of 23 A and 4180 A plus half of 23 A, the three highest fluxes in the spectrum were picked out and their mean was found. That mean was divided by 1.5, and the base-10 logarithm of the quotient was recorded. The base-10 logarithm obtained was 0.577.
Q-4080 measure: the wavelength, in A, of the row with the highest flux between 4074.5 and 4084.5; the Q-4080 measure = 4076.0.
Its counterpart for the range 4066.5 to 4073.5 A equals 4068.0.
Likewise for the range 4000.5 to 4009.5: 4009.0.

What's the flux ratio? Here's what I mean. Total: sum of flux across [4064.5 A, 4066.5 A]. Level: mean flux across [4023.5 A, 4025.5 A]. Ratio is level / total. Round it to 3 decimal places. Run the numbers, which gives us 0.522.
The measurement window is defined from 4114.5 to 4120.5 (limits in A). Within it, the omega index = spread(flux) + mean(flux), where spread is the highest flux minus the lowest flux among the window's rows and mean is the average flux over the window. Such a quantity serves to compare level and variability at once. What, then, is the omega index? 5.5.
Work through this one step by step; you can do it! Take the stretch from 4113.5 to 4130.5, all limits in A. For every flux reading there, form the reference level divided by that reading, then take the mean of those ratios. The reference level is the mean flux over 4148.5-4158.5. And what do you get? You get 1.05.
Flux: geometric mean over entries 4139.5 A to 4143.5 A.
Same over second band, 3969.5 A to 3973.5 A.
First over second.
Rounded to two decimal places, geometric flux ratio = 1.62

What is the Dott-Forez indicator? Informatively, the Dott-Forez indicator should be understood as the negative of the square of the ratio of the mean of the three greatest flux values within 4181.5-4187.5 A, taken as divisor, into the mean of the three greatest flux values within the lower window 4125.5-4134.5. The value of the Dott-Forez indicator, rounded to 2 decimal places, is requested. -1.07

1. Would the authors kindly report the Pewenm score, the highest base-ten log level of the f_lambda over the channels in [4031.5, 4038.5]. 0.80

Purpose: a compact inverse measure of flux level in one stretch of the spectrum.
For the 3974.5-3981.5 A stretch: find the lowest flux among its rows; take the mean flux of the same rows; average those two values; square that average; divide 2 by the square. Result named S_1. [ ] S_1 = 0.11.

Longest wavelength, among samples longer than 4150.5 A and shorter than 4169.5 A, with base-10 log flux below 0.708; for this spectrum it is 4152.0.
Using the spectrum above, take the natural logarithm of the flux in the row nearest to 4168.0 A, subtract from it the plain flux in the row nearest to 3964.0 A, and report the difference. -2.24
